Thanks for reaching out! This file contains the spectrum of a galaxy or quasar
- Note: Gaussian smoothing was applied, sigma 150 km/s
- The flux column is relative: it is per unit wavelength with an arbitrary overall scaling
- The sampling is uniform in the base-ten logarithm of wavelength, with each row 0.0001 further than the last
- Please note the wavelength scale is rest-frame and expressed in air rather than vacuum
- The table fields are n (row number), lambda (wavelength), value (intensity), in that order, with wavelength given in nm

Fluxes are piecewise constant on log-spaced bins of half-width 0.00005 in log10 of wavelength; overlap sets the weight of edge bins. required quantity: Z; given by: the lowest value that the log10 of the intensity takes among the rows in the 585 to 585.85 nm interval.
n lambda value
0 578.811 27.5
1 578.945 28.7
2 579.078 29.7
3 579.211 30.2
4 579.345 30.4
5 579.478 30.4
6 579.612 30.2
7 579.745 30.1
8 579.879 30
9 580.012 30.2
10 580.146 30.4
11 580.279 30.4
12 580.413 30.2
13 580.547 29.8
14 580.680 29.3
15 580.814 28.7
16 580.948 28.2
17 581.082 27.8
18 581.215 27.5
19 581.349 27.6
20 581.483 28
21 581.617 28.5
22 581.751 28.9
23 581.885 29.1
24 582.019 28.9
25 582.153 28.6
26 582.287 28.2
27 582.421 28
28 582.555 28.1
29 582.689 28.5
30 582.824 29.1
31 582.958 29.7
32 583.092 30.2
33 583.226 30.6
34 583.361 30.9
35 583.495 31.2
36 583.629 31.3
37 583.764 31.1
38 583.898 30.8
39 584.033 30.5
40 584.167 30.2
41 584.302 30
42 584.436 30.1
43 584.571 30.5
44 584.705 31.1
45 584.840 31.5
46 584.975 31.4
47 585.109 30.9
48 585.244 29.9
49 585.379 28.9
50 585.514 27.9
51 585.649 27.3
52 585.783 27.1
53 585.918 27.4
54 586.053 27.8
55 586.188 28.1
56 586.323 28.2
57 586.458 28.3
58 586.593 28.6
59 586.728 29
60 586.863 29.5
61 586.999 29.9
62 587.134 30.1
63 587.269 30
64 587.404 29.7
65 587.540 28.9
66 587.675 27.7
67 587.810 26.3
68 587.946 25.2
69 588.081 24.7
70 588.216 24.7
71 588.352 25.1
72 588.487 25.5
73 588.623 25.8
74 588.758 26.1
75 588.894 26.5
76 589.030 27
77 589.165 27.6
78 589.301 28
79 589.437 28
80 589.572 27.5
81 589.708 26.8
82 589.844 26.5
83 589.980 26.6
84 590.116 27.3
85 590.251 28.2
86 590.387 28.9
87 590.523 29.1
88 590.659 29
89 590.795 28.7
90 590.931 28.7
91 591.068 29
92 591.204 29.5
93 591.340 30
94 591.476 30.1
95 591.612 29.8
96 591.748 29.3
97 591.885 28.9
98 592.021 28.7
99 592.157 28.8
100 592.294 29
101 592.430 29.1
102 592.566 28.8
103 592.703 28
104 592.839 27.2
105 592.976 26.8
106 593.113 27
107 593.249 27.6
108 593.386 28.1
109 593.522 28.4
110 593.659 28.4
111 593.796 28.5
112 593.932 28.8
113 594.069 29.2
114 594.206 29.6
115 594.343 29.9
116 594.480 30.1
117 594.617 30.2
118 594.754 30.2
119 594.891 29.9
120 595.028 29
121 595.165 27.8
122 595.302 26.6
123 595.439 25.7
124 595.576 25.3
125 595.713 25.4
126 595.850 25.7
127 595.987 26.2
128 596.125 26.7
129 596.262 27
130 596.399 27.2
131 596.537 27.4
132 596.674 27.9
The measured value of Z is 1.43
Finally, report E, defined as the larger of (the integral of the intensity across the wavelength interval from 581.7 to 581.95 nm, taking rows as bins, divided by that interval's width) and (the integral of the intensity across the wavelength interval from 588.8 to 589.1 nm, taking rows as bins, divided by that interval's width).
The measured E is 29.0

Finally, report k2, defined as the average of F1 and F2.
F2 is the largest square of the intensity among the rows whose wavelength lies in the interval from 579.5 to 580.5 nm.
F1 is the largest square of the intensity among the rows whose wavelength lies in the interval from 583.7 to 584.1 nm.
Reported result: 946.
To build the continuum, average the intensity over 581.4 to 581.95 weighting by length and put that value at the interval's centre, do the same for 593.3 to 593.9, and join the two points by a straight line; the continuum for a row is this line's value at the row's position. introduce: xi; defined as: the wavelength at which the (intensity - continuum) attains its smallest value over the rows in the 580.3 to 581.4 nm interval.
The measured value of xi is 581.215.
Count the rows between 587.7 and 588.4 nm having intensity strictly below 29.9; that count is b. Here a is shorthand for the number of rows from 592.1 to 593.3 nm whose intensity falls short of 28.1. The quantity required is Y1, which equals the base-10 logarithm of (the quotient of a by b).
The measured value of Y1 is 0.0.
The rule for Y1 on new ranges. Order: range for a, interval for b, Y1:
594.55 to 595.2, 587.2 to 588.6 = -1.0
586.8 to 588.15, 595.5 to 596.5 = -0.2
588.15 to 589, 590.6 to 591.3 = 0.1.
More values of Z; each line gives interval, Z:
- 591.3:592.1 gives 1.46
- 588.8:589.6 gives 1.42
